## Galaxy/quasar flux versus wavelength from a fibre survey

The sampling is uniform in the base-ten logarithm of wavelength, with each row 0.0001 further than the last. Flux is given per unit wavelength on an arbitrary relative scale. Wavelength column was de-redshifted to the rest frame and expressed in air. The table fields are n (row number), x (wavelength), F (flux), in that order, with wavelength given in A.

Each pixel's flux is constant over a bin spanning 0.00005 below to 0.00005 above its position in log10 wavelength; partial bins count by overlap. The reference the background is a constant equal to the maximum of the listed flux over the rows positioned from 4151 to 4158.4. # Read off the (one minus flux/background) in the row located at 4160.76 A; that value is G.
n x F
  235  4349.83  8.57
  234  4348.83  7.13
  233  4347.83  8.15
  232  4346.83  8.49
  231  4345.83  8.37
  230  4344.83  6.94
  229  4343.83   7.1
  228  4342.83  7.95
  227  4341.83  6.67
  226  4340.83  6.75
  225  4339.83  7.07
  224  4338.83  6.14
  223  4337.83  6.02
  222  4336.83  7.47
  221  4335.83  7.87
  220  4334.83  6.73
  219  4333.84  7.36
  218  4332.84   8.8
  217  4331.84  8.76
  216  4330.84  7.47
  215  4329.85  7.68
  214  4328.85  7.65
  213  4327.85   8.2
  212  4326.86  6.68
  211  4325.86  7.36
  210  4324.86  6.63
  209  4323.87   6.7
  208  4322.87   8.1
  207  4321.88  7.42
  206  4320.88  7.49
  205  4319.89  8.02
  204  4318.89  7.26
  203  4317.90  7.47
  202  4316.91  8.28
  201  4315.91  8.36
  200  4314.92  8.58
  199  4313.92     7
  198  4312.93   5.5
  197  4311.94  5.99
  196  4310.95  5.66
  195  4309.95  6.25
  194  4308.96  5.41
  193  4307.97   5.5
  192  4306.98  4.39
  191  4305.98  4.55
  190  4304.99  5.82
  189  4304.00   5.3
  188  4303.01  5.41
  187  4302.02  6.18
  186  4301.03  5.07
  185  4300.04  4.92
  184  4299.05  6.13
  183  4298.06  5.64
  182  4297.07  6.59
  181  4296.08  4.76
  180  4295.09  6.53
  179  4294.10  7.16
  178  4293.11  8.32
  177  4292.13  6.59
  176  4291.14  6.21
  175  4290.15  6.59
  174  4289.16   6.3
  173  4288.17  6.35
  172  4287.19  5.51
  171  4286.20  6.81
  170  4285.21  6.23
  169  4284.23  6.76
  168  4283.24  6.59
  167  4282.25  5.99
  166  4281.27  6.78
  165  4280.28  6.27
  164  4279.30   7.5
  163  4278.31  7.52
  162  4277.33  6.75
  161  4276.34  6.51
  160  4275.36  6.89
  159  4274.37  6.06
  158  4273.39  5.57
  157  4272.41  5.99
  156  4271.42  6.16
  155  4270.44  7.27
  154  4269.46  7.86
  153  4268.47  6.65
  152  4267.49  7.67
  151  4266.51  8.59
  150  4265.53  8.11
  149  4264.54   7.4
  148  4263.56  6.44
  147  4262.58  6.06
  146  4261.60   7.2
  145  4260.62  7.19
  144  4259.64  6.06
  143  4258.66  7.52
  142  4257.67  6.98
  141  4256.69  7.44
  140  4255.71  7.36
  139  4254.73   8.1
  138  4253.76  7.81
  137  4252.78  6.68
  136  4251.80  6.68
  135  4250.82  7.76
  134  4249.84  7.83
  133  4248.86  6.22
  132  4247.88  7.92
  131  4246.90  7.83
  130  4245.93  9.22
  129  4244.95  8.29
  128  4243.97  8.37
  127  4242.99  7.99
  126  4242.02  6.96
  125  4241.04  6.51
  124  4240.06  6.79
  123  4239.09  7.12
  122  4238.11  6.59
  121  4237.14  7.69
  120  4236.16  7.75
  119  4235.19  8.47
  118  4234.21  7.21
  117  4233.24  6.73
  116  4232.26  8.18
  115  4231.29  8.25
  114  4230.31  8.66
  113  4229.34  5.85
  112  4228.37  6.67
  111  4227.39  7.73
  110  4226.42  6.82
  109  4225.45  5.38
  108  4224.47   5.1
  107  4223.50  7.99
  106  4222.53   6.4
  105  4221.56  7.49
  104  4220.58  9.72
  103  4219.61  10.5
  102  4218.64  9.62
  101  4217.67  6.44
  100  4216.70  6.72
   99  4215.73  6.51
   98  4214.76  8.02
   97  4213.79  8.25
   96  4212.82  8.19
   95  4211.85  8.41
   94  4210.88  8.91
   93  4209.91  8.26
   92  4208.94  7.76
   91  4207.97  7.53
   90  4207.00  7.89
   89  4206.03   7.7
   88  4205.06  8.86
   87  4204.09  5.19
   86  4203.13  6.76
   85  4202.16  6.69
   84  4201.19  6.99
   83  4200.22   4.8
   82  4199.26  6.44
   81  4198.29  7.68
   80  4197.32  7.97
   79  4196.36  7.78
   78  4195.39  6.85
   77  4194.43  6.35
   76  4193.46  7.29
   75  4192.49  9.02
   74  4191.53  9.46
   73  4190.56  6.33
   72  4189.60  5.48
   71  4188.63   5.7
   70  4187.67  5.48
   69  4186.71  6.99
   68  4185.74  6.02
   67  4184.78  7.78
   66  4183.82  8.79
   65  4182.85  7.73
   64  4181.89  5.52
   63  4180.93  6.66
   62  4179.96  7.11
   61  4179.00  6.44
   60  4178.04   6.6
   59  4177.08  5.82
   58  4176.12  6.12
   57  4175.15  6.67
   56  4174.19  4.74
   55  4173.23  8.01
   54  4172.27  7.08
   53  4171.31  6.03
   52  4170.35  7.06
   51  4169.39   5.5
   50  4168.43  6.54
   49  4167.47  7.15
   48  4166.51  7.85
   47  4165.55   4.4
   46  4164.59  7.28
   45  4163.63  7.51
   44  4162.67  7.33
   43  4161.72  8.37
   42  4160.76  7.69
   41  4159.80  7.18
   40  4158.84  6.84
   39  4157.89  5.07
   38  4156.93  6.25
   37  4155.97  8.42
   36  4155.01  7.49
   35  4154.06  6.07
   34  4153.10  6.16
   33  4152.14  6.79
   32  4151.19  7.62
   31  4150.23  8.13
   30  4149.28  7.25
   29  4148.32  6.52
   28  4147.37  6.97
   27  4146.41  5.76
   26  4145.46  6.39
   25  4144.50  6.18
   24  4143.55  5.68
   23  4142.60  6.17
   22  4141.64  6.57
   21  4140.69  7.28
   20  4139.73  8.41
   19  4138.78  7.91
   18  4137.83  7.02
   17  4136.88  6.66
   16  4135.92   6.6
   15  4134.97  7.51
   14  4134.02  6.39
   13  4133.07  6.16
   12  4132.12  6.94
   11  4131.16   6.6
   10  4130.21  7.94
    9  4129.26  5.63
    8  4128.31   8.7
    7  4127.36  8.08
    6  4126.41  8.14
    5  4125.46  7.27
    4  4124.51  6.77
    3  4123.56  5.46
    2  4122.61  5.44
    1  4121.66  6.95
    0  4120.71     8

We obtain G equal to 0.1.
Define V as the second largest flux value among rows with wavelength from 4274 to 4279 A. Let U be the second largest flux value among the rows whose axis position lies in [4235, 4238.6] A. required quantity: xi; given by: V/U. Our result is 0.9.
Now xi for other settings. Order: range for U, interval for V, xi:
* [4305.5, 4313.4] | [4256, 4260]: 1.2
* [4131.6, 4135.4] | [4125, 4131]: 1.2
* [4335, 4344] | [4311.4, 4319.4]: 1.1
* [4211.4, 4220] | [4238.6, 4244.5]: 0.8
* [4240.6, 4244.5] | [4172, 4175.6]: 0.9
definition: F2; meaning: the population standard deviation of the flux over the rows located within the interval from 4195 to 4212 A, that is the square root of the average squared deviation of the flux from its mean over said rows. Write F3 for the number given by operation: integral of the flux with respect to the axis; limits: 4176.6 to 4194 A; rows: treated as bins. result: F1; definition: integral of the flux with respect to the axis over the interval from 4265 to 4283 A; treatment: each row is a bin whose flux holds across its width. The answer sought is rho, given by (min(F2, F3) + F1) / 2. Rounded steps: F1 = 124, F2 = 1.08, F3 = 120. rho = 62.6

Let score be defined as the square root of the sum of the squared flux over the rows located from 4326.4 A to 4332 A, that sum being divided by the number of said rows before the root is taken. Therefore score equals 7.8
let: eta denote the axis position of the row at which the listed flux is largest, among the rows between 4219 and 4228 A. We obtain 4219.61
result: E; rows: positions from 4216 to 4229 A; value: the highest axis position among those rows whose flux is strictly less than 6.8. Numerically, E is 4228.37 A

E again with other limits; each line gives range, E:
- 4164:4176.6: 4176.12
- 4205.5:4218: 4217.67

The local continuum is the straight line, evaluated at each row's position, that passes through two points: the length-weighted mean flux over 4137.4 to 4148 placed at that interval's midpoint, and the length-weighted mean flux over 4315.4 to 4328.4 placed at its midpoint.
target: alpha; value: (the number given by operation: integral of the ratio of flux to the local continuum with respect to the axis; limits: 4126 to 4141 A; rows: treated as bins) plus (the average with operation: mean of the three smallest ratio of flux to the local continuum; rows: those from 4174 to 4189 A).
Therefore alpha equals 17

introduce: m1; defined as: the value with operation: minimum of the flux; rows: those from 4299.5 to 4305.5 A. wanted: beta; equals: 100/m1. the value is 20.3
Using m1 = 4.92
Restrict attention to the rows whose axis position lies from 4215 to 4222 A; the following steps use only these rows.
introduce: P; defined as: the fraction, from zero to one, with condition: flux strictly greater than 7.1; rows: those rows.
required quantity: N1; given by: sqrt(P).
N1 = 0.76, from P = 0.6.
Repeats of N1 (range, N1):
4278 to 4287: 0.47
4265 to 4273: 0.79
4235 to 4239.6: 0.89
